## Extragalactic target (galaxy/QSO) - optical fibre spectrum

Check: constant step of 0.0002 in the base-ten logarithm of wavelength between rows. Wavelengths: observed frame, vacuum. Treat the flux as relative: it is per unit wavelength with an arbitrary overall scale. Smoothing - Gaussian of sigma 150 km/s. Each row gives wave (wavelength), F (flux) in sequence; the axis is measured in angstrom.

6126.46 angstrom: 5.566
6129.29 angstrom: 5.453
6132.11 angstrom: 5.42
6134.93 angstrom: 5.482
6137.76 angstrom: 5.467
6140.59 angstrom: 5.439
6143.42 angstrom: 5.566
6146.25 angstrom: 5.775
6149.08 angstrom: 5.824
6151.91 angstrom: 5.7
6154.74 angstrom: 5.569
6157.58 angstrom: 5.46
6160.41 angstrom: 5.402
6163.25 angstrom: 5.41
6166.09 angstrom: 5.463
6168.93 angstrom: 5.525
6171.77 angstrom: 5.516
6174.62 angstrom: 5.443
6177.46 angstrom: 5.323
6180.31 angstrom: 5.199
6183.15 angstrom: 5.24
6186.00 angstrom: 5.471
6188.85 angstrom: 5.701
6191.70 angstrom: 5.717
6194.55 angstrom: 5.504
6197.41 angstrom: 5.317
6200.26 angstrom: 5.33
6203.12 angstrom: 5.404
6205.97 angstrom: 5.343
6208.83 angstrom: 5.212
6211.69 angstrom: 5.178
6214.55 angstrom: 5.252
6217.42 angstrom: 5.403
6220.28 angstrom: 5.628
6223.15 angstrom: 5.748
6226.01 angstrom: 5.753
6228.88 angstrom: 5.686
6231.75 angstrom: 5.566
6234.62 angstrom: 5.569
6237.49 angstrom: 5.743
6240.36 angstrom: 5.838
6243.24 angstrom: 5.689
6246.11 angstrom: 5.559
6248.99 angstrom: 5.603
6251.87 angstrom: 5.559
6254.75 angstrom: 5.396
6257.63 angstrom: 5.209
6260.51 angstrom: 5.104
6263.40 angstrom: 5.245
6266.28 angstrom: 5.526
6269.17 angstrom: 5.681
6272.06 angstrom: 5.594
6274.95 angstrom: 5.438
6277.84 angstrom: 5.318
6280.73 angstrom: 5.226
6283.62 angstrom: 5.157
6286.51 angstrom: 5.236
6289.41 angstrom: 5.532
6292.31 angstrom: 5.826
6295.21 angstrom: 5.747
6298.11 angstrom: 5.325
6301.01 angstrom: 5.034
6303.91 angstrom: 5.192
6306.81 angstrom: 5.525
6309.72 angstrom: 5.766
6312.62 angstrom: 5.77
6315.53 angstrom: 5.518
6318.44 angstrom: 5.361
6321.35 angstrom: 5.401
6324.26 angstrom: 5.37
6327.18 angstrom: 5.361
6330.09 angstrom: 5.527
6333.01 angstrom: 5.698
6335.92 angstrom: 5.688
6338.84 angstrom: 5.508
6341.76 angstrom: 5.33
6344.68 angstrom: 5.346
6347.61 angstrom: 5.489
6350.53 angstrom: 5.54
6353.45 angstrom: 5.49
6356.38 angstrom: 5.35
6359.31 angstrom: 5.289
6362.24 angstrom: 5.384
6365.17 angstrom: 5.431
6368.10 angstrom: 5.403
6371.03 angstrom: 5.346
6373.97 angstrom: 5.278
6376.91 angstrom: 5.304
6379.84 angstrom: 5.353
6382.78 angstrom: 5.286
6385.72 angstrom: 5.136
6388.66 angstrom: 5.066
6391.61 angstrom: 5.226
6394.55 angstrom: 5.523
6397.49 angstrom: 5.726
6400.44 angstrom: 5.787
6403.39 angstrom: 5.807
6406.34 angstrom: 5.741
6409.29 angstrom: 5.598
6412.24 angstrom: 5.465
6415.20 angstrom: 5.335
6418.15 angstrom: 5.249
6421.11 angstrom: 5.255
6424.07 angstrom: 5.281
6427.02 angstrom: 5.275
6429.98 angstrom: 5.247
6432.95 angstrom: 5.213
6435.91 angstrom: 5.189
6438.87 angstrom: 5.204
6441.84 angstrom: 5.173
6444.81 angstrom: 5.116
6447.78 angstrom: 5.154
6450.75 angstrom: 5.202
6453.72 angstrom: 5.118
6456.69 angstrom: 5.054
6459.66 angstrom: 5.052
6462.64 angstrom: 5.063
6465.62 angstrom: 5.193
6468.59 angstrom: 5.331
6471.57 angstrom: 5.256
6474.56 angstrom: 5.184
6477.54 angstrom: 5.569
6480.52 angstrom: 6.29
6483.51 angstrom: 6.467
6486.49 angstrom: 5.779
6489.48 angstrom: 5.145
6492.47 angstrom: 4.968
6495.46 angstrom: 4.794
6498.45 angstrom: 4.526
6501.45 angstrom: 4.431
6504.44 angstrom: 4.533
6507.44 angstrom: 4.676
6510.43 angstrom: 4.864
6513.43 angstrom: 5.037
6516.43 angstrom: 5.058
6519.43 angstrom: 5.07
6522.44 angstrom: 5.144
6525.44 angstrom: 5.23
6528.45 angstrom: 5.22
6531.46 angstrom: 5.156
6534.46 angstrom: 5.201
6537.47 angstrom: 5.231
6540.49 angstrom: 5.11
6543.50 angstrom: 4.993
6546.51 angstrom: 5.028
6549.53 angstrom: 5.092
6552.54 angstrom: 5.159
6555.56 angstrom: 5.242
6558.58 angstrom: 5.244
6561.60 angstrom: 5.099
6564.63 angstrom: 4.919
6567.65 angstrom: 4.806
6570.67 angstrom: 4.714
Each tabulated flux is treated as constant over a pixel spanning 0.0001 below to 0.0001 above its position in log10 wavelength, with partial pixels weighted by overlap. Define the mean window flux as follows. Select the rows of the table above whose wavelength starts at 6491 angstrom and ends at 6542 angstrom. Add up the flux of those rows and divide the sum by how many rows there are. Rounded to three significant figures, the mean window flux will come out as 4.96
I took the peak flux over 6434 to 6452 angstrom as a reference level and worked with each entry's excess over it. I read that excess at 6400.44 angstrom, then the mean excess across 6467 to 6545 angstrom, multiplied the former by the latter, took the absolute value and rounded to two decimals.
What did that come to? 0.02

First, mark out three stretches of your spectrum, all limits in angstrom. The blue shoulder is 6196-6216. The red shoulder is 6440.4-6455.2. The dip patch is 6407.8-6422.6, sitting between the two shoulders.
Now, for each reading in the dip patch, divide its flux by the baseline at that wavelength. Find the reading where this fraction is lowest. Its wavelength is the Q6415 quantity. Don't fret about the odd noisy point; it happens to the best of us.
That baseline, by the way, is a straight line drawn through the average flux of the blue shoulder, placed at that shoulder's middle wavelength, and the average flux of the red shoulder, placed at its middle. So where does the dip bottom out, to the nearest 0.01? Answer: 6418.15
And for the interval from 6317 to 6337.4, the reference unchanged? 6318.44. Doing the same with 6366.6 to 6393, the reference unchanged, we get 6388.66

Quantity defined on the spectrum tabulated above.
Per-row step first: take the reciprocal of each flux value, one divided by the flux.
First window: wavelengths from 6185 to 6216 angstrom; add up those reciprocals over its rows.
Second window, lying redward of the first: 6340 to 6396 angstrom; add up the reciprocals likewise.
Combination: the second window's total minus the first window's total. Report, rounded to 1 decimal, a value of 1.5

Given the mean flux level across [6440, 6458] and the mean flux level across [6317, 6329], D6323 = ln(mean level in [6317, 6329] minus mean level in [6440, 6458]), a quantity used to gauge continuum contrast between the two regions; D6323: -1.4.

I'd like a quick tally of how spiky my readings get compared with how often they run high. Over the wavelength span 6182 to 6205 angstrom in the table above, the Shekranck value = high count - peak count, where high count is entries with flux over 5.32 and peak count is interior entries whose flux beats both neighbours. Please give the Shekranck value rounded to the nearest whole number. 5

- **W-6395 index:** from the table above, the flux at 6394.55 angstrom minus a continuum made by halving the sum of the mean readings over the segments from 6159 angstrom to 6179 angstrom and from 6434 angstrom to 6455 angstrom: 0.22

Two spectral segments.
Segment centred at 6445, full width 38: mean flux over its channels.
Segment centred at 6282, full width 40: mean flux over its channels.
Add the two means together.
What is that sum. 10.6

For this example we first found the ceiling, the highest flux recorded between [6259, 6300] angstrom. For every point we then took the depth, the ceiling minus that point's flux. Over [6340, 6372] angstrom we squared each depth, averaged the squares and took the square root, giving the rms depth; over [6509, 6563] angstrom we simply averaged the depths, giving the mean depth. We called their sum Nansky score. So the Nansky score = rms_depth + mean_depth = 1.1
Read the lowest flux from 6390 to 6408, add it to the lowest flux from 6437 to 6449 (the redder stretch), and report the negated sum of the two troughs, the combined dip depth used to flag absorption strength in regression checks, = -10.3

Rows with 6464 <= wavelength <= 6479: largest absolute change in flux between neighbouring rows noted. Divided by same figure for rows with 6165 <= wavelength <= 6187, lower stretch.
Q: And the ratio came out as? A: 1.7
